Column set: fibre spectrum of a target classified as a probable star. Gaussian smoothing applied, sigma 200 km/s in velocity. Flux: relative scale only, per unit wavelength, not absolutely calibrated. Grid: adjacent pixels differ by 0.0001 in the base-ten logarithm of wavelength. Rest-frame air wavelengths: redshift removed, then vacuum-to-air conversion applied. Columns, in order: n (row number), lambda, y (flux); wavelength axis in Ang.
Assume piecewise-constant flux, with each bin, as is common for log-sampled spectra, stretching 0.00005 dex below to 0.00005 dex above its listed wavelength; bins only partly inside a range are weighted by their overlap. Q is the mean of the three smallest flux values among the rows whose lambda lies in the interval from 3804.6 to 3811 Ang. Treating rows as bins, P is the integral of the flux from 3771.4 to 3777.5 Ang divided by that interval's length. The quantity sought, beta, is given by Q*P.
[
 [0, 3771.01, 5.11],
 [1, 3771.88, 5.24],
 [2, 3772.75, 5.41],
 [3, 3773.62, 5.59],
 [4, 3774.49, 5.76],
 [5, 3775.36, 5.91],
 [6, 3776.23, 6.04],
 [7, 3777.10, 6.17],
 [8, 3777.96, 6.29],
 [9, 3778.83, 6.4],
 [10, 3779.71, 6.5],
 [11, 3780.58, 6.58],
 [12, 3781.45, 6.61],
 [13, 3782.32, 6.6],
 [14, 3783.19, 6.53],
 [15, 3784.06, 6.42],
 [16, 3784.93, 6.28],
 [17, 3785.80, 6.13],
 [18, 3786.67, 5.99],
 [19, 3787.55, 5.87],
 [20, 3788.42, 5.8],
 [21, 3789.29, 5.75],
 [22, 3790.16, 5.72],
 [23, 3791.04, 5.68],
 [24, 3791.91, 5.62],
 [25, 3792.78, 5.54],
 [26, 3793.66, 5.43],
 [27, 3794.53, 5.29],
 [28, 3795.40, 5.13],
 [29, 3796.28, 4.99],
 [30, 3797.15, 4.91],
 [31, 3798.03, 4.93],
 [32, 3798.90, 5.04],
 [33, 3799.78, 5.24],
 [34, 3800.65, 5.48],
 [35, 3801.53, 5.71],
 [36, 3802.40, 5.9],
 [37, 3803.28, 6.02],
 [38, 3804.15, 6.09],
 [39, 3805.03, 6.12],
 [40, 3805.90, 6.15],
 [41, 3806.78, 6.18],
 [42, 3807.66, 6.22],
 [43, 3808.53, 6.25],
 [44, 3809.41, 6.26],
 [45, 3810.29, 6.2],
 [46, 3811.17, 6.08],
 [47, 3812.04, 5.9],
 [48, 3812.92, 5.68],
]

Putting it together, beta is 35.2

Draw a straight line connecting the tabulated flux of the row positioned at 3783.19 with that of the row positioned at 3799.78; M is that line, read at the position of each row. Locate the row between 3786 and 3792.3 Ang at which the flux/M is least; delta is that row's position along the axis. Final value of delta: 3788.42 Ang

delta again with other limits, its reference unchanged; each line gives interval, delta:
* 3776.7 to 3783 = 3777.10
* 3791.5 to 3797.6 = 3797.15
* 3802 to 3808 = 3802.40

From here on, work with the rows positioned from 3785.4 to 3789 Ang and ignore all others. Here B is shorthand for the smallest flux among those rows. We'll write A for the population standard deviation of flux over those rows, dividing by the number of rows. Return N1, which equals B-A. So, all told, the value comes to 5.7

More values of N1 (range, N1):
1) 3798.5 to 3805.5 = 4.7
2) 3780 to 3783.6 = 6.5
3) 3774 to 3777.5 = 5.6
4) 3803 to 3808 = 6.0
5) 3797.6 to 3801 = 4.7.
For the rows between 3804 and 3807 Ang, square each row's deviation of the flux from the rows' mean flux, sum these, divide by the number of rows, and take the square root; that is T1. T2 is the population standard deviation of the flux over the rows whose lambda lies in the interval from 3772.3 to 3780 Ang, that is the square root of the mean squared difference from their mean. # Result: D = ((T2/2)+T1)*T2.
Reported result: 0.073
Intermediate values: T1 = 0.03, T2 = 0.35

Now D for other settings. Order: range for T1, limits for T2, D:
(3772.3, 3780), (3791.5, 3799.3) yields 0.122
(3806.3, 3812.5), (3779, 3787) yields 0.047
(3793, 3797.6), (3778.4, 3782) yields 0.019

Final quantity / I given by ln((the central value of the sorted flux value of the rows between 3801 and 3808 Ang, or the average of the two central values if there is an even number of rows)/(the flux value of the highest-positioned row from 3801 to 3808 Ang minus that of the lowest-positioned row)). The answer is 2.48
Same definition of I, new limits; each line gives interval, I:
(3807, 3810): 5.05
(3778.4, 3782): 3.44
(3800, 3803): 2.61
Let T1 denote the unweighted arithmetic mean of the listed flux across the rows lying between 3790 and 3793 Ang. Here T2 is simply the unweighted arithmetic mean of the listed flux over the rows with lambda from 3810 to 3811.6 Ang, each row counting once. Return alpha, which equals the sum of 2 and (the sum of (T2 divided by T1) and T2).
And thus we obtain 9.2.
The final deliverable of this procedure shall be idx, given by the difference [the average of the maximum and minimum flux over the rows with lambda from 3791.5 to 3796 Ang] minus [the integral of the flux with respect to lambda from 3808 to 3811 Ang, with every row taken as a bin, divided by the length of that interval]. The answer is -0.8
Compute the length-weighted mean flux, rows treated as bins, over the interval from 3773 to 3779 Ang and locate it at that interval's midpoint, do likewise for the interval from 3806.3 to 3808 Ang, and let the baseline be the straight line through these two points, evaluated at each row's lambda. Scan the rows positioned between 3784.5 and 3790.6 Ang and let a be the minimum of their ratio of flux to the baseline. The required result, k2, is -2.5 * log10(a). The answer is 0.07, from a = 0.94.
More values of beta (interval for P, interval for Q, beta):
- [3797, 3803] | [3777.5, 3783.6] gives 34.2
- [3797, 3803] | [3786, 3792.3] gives 30.4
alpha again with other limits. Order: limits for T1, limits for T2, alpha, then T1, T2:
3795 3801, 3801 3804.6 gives 9.1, 5.1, 5.93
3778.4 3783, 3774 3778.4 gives 9.0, 6.5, 6.03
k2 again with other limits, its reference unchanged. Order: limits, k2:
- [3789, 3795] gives 0.15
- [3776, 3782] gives -0.01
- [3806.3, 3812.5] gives 0.05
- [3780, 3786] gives -0.01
